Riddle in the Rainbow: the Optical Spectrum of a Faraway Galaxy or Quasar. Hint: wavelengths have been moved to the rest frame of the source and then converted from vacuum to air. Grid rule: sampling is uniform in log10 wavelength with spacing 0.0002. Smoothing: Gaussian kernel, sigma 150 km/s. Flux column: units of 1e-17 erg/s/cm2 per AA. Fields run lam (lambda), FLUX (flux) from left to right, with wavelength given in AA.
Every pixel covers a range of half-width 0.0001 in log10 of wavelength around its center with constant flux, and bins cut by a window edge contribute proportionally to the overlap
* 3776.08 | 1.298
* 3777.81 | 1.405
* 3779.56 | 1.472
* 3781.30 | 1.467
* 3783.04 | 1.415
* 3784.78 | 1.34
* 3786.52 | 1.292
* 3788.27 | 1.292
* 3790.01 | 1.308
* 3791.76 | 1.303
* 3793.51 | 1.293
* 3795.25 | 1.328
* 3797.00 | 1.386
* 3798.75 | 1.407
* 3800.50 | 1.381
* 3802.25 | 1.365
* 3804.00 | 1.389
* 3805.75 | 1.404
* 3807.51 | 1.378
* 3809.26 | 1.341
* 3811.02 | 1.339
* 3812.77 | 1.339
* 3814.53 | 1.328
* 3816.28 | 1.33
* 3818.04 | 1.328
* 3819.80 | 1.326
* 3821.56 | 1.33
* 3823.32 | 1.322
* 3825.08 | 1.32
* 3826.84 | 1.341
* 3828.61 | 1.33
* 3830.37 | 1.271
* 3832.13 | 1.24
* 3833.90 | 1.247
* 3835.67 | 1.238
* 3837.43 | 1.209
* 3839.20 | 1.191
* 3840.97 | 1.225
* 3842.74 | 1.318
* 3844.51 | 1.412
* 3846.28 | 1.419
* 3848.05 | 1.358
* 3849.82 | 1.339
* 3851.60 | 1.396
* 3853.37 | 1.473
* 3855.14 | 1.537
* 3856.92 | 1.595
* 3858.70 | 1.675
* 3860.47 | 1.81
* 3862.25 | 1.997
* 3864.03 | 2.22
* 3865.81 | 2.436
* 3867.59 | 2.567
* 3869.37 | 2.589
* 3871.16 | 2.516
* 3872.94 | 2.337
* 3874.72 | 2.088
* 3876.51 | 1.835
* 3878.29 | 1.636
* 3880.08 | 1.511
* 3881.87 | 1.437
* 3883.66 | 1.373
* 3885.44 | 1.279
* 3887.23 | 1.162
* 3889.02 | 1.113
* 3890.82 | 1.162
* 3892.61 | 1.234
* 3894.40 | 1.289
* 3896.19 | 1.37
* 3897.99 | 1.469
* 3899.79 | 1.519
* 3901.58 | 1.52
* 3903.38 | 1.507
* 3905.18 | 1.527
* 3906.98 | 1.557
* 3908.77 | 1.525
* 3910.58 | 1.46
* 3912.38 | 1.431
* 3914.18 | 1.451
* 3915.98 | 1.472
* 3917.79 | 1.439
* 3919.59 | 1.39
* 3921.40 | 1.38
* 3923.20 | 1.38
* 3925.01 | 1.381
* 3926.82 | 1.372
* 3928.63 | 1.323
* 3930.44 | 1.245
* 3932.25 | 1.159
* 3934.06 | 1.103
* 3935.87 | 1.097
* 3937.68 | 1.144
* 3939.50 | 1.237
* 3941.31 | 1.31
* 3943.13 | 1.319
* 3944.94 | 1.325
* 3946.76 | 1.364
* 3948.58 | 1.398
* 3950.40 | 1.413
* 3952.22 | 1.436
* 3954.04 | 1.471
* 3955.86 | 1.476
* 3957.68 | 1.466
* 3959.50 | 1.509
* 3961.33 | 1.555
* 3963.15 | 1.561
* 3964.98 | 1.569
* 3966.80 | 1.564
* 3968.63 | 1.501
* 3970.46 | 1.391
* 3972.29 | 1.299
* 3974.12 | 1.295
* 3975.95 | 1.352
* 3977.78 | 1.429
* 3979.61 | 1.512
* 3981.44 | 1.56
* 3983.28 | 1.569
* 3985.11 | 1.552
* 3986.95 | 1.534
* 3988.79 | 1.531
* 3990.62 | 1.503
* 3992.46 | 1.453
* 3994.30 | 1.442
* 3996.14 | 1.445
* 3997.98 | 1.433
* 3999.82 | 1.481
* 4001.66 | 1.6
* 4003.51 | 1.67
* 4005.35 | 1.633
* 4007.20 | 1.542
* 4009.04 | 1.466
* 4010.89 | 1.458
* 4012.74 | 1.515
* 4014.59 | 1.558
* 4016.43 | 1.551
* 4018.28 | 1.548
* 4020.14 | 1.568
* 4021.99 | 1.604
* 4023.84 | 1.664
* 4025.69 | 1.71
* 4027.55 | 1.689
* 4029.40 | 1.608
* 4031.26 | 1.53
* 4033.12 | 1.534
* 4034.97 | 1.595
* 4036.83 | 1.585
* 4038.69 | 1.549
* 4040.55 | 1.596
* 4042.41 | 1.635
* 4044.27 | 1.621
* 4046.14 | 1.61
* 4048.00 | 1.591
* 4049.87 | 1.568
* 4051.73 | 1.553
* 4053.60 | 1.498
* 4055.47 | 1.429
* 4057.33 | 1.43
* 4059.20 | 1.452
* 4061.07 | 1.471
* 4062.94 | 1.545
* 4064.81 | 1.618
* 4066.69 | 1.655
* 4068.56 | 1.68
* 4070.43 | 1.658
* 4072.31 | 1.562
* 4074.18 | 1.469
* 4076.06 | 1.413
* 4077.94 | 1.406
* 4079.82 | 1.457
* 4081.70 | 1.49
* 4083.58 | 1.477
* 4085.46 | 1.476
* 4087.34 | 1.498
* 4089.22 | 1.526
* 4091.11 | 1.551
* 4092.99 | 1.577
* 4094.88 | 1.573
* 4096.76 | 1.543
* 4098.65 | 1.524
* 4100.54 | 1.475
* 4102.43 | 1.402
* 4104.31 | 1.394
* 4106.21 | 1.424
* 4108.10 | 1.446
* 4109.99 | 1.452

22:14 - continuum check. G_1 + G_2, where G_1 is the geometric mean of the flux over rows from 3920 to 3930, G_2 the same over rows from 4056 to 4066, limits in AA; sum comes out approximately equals 2.87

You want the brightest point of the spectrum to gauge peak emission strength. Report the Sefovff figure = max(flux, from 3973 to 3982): 1.56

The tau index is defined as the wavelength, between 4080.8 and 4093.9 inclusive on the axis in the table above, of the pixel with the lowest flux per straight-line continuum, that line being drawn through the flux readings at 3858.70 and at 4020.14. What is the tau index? 4083.58 AA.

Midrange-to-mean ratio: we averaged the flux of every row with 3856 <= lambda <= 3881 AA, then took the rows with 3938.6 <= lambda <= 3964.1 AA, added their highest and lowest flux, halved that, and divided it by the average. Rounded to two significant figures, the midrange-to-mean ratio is 0.68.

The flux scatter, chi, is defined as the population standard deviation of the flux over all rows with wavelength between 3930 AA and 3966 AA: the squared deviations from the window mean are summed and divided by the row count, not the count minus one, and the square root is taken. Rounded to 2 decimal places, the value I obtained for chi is 0.15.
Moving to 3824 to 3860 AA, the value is 0.13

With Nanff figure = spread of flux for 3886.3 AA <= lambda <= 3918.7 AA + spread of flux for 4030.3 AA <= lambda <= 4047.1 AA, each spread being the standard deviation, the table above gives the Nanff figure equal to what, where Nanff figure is 0.18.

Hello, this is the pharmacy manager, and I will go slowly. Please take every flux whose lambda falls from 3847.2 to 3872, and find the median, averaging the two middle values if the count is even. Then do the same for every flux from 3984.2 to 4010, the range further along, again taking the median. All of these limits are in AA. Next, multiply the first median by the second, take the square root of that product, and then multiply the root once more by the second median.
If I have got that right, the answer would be 2.47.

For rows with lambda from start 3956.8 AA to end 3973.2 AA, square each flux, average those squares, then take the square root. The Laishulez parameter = 1.49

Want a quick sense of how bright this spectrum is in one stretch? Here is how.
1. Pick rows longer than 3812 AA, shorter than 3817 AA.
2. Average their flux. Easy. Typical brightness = 1.33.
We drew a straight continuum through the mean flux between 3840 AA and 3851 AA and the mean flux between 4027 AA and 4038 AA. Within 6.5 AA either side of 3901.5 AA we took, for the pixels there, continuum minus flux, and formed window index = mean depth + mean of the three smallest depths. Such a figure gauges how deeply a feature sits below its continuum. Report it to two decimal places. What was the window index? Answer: -0.19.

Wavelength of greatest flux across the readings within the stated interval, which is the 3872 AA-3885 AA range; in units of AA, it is 3872.94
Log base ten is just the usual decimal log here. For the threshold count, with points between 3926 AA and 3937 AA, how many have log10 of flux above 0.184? 0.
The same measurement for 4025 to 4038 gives 7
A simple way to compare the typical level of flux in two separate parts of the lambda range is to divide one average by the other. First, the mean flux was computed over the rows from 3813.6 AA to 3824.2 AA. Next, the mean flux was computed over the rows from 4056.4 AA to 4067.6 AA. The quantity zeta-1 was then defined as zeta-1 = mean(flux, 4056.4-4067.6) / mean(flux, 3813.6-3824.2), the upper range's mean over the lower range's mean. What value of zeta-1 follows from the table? 1.15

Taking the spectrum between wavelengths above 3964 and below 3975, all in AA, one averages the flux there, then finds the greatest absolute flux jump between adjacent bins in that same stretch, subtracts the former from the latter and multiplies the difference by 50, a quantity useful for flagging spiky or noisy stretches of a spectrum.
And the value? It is -66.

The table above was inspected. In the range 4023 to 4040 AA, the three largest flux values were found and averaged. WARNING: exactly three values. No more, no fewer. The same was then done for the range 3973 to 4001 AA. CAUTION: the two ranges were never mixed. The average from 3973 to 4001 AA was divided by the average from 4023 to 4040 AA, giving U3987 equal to 0.92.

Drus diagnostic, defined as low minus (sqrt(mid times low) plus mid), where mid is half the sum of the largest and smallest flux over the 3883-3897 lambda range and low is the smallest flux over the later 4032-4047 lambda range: -1.09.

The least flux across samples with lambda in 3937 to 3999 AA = 1.144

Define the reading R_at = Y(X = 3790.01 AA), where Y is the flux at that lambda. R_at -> 1.308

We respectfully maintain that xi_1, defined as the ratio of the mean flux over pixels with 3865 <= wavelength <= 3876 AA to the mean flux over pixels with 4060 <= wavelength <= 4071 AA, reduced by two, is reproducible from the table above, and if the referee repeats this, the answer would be -0.5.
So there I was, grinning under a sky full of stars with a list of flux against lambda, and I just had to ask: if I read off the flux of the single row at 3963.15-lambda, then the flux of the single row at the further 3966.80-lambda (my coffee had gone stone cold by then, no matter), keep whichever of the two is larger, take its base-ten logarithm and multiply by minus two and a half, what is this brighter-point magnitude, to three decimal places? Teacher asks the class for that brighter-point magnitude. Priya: -0.486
